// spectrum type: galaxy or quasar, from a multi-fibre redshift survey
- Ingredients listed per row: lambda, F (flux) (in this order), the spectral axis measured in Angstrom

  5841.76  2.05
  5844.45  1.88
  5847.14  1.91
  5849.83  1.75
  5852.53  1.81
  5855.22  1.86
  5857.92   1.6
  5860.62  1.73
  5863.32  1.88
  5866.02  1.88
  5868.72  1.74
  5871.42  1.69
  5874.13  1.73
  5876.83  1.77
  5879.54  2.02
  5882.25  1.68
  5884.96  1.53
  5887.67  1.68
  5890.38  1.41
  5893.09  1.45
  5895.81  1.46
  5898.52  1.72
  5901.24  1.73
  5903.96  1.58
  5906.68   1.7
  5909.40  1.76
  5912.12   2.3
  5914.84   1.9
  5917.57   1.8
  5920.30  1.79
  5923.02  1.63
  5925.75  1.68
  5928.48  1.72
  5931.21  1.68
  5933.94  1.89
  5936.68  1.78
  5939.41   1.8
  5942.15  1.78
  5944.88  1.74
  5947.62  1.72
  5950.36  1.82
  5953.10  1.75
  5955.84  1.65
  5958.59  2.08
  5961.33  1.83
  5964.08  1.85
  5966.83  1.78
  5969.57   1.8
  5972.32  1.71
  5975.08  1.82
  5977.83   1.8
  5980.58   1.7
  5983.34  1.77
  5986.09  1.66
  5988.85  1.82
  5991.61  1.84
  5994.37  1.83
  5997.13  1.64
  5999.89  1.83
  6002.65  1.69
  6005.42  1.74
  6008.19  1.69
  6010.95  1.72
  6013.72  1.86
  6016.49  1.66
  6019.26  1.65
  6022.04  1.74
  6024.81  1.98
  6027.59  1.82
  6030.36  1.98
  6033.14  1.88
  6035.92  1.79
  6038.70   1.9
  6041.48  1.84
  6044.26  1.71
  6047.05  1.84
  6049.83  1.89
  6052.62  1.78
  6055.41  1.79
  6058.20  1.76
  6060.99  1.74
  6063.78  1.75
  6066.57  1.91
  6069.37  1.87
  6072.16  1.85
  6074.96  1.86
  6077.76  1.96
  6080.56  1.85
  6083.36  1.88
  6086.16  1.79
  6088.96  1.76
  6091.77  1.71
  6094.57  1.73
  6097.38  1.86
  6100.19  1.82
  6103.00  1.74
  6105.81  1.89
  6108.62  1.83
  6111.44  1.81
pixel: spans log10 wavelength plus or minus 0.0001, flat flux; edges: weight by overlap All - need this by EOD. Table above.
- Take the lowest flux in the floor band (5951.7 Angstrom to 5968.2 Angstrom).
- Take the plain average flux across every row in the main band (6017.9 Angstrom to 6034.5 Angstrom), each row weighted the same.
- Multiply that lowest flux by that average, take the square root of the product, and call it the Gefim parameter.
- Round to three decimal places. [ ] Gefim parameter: 1.743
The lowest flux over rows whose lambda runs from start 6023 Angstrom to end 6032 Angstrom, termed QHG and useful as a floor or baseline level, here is 1.82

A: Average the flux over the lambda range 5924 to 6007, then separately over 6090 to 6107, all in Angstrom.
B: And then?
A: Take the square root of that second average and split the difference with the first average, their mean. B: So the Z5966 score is 1.56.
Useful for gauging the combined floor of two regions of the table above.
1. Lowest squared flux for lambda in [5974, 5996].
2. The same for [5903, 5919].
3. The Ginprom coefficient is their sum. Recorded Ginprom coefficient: 5.25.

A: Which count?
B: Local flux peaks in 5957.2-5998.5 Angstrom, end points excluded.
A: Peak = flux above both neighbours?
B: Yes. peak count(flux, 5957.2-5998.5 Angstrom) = 5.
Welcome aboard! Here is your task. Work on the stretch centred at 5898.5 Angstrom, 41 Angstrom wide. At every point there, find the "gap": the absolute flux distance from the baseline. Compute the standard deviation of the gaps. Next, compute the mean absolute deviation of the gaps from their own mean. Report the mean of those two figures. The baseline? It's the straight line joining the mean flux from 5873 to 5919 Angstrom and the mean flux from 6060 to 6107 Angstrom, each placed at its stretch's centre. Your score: 0.14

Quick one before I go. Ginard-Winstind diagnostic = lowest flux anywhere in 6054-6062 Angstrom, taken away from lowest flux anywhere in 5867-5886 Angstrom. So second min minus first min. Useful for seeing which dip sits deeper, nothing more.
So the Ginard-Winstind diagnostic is -0.21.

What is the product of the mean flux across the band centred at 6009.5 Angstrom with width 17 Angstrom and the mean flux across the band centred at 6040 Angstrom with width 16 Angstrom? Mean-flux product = 3.15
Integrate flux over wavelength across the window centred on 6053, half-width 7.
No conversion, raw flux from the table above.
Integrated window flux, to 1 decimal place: 25.3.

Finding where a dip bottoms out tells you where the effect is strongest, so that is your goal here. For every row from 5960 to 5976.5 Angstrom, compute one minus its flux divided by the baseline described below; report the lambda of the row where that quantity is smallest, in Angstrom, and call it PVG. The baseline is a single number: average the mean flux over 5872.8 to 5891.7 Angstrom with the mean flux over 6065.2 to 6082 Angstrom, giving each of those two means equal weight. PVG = 5964.08 Angstrom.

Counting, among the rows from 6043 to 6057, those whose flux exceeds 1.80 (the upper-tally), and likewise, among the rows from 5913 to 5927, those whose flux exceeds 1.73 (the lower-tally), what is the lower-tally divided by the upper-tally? 1.5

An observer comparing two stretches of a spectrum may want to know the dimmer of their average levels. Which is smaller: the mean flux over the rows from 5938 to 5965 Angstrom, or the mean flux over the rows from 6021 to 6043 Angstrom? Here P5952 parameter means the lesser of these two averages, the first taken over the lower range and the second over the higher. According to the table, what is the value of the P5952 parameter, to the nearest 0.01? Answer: 1.80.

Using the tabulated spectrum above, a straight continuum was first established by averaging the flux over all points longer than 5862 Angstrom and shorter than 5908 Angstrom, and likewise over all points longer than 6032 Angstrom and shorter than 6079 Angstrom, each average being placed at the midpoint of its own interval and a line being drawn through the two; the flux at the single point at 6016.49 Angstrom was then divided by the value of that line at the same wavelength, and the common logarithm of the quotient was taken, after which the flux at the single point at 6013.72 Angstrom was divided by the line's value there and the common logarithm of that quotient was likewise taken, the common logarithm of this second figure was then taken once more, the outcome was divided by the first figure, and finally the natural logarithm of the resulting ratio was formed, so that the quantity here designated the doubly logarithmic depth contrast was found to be 4.0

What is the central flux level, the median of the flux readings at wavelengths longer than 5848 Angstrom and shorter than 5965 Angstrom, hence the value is 1.74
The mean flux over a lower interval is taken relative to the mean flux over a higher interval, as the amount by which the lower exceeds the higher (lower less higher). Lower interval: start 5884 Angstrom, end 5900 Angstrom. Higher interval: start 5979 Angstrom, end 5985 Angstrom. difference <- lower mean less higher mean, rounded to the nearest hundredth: -0.19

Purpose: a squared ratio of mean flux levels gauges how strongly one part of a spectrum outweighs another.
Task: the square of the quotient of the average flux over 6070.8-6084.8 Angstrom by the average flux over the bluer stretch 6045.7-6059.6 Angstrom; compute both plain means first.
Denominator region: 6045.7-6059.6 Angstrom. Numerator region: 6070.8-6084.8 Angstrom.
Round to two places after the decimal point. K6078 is 1.08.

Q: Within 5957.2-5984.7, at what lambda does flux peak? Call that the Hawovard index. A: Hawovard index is 5958.59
